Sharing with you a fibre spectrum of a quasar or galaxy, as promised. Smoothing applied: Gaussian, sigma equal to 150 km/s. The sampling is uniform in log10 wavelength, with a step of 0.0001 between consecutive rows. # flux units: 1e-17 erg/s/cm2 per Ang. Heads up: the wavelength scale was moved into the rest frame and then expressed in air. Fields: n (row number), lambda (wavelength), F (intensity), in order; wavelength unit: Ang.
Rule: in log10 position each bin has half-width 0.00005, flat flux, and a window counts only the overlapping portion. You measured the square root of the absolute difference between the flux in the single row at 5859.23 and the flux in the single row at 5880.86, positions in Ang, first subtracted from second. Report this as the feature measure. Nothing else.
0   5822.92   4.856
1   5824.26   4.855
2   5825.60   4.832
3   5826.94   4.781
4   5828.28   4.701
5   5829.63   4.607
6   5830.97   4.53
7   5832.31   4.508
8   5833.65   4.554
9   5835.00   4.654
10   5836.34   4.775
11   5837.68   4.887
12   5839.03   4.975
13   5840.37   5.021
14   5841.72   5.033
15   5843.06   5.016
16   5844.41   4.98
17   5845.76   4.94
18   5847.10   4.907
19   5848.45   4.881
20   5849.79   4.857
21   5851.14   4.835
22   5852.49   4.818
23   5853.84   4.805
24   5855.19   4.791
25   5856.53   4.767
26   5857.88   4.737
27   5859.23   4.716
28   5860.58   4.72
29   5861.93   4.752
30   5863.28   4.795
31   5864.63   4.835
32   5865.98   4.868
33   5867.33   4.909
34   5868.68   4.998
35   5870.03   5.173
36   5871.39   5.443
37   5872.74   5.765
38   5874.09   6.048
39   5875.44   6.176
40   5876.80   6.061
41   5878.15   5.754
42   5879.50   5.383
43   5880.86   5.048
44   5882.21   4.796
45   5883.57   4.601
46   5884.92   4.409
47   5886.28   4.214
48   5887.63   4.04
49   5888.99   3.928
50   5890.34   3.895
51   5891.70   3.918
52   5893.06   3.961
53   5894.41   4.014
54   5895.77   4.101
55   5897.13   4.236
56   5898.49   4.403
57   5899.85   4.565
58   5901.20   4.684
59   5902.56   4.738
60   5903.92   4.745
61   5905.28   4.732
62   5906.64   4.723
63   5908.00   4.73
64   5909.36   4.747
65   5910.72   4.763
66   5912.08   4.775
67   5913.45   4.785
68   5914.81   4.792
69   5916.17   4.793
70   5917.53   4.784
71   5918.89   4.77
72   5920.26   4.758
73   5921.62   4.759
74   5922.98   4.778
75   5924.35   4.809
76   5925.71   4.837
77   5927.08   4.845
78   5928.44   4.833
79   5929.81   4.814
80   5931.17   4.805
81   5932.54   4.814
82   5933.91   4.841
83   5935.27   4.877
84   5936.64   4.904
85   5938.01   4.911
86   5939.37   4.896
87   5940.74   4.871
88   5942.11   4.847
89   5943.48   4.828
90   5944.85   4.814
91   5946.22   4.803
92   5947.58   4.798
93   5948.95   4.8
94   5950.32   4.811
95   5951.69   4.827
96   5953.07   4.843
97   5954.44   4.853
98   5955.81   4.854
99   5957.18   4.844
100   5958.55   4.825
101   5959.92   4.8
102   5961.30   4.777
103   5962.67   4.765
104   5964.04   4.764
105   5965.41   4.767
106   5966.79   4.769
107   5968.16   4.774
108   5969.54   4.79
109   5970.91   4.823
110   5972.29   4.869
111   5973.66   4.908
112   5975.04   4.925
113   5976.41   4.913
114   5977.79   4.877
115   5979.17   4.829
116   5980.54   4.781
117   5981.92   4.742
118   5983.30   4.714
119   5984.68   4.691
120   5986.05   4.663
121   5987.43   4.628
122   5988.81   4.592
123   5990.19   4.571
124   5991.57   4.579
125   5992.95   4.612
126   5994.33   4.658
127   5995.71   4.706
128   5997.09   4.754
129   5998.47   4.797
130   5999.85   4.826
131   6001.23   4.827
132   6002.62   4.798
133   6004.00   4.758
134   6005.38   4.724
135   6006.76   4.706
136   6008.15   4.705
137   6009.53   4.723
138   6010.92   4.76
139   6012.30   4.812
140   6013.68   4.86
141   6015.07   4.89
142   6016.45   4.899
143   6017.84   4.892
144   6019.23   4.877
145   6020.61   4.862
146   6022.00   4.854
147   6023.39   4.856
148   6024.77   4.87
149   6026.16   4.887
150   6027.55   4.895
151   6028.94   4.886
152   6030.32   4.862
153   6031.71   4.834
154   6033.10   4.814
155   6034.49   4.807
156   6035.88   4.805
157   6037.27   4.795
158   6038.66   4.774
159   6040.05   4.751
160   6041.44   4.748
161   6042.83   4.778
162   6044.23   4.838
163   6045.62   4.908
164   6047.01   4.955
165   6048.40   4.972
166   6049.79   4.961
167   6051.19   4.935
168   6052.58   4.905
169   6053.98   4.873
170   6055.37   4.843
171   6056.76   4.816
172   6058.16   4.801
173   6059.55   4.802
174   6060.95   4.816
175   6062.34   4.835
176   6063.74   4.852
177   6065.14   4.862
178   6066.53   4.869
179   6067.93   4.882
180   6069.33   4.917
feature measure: 0.6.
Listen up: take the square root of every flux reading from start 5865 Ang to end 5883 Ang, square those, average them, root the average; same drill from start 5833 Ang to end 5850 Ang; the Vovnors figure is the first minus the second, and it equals 0.12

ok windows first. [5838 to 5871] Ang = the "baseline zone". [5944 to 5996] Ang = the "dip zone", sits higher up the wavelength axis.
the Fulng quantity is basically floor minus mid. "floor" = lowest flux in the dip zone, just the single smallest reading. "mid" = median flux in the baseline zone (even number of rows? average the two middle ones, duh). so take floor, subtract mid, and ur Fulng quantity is -0.29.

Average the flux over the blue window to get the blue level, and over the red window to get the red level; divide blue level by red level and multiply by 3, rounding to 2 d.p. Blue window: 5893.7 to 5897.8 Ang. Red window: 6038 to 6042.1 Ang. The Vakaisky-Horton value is 2.60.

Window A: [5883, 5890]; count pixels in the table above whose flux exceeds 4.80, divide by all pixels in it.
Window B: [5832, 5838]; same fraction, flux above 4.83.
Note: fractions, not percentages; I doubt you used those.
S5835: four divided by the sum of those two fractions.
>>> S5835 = 20.0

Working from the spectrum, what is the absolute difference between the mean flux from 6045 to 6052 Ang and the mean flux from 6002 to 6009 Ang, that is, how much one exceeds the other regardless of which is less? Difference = 0.21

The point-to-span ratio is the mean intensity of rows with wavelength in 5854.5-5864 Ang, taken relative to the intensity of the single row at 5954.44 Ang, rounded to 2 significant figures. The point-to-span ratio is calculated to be 0.98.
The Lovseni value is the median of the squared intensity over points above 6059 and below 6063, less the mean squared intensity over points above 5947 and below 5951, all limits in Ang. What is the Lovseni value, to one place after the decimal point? 0.1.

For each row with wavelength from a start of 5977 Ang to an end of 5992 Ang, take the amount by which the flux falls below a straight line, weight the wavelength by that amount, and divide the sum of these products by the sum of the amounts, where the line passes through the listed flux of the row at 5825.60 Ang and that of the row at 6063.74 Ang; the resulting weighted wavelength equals 5987.5 Ang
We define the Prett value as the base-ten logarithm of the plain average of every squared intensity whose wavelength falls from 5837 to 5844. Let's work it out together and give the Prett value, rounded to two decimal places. 1.40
